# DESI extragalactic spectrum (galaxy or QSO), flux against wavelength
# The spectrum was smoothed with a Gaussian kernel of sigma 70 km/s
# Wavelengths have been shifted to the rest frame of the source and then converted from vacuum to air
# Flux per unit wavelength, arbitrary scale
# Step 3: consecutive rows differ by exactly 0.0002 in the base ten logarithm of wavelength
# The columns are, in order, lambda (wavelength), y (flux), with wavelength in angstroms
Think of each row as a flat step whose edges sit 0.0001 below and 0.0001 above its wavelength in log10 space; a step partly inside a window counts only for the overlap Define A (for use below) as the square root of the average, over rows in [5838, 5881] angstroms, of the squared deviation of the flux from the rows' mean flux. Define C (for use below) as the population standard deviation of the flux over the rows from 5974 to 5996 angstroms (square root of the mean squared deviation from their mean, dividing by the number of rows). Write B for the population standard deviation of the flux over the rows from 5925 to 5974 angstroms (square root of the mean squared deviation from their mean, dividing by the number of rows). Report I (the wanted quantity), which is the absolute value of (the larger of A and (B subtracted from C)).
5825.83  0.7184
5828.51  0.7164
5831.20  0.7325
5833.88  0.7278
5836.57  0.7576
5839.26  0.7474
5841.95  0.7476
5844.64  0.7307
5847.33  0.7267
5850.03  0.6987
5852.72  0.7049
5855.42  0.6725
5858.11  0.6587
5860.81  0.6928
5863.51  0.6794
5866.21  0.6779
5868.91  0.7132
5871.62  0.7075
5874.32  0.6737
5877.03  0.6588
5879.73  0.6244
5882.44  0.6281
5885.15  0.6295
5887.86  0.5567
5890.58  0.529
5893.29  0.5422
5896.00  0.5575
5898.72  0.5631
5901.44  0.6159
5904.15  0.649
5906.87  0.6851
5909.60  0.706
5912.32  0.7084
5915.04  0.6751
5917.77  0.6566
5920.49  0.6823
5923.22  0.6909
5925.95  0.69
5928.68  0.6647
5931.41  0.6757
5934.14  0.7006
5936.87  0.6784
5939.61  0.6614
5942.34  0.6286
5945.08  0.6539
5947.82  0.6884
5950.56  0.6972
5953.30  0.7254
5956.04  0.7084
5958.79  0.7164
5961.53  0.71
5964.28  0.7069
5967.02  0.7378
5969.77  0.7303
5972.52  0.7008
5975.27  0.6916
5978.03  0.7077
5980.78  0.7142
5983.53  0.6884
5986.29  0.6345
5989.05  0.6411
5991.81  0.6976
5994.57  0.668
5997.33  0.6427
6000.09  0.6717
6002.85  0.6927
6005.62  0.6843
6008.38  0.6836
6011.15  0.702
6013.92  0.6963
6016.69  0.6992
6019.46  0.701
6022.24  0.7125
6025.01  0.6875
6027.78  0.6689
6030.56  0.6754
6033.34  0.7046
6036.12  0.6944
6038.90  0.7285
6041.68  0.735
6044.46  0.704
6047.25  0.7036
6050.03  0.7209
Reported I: 0.033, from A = 0.033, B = 0.0278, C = 0.028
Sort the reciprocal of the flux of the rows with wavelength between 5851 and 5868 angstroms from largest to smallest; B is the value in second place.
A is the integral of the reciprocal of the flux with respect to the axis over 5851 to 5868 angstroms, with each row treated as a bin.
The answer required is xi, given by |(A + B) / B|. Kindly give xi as 17.8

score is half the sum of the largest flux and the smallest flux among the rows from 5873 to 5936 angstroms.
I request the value 0.619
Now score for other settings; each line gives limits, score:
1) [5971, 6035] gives 0.674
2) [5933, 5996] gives 0.683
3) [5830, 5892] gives 0.643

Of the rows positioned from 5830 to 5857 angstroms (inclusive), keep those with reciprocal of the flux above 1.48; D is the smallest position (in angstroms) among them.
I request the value 5855.42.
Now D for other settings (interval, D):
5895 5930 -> 5896.00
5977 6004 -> 5986.29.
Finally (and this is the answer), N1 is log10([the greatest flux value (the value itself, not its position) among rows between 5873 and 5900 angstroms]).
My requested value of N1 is -0.172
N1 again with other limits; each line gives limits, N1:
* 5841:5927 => -0.126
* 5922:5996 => -0.132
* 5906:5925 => -0.150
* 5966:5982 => -0.132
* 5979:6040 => -0.138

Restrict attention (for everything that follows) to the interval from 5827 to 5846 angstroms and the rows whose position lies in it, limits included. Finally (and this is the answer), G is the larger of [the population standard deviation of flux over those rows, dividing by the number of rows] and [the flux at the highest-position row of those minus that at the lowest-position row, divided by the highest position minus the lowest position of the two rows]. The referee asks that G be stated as 0.0132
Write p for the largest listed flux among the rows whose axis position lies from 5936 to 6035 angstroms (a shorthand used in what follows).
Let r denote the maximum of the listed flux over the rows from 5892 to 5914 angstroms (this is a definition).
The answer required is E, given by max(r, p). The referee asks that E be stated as 0.738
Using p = 0.7378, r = 0.7084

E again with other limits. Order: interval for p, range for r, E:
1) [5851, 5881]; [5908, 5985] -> 0.738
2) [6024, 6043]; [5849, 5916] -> 0.735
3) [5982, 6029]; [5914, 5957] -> 0.725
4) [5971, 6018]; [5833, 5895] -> 0.758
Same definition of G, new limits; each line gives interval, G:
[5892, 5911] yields 0.0605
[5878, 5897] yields 0.0411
